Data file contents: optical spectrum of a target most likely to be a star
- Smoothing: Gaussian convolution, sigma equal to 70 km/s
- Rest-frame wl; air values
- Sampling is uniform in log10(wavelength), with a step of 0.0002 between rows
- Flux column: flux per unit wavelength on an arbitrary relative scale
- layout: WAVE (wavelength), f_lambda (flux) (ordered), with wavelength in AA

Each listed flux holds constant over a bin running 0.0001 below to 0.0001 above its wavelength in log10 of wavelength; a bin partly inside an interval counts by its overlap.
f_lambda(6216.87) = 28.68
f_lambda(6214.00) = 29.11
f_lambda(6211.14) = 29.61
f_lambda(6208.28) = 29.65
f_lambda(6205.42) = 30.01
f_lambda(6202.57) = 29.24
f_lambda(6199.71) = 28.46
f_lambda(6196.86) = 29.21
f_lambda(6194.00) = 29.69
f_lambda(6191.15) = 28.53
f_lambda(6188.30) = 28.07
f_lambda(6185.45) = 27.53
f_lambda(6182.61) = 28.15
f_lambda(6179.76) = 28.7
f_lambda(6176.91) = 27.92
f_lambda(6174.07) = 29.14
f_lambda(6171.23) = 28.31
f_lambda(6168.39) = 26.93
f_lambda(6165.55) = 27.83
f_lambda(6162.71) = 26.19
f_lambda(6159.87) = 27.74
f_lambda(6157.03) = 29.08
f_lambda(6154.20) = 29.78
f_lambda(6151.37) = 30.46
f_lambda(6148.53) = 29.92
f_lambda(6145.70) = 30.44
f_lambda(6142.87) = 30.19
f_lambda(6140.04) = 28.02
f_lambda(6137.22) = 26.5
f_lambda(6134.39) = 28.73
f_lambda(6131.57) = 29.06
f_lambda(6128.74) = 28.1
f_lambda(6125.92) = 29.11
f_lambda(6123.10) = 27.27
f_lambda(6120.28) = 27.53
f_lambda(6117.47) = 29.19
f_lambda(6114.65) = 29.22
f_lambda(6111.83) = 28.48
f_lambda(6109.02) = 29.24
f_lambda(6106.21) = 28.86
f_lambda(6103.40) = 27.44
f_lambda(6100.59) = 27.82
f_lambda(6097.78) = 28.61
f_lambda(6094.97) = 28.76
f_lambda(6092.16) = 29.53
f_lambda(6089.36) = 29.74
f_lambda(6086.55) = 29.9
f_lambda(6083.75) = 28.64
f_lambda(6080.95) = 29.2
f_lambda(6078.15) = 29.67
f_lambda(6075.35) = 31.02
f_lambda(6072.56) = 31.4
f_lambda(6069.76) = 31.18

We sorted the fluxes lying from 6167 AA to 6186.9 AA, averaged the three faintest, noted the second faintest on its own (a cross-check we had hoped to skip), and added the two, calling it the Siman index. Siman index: 55.0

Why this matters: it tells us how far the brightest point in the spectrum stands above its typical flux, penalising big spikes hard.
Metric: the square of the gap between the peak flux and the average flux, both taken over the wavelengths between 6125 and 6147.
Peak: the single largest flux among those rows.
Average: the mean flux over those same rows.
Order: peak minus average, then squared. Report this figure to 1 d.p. 2.8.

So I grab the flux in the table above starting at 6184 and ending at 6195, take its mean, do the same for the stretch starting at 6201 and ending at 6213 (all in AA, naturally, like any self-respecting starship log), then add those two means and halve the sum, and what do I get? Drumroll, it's 29.0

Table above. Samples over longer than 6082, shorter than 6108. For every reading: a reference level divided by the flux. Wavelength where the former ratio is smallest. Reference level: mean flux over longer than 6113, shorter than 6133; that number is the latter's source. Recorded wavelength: 6086.55 AA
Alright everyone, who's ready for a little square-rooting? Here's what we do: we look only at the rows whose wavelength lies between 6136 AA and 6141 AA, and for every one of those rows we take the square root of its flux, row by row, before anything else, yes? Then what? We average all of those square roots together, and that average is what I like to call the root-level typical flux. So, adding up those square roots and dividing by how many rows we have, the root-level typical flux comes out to 5.22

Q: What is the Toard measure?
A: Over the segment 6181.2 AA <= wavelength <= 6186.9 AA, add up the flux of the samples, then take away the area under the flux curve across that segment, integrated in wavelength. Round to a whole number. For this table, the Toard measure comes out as -103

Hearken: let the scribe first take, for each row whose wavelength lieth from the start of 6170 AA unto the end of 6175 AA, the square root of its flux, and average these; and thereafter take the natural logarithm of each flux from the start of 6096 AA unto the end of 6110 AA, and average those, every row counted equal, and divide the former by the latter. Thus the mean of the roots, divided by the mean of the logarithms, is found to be 1.602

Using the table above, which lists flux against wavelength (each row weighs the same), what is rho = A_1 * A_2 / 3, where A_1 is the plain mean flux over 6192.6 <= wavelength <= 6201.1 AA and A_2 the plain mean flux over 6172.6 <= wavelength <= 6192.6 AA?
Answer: 275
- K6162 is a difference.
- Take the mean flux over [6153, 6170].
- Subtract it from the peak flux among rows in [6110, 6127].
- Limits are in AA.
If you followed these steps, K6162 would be 1.3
